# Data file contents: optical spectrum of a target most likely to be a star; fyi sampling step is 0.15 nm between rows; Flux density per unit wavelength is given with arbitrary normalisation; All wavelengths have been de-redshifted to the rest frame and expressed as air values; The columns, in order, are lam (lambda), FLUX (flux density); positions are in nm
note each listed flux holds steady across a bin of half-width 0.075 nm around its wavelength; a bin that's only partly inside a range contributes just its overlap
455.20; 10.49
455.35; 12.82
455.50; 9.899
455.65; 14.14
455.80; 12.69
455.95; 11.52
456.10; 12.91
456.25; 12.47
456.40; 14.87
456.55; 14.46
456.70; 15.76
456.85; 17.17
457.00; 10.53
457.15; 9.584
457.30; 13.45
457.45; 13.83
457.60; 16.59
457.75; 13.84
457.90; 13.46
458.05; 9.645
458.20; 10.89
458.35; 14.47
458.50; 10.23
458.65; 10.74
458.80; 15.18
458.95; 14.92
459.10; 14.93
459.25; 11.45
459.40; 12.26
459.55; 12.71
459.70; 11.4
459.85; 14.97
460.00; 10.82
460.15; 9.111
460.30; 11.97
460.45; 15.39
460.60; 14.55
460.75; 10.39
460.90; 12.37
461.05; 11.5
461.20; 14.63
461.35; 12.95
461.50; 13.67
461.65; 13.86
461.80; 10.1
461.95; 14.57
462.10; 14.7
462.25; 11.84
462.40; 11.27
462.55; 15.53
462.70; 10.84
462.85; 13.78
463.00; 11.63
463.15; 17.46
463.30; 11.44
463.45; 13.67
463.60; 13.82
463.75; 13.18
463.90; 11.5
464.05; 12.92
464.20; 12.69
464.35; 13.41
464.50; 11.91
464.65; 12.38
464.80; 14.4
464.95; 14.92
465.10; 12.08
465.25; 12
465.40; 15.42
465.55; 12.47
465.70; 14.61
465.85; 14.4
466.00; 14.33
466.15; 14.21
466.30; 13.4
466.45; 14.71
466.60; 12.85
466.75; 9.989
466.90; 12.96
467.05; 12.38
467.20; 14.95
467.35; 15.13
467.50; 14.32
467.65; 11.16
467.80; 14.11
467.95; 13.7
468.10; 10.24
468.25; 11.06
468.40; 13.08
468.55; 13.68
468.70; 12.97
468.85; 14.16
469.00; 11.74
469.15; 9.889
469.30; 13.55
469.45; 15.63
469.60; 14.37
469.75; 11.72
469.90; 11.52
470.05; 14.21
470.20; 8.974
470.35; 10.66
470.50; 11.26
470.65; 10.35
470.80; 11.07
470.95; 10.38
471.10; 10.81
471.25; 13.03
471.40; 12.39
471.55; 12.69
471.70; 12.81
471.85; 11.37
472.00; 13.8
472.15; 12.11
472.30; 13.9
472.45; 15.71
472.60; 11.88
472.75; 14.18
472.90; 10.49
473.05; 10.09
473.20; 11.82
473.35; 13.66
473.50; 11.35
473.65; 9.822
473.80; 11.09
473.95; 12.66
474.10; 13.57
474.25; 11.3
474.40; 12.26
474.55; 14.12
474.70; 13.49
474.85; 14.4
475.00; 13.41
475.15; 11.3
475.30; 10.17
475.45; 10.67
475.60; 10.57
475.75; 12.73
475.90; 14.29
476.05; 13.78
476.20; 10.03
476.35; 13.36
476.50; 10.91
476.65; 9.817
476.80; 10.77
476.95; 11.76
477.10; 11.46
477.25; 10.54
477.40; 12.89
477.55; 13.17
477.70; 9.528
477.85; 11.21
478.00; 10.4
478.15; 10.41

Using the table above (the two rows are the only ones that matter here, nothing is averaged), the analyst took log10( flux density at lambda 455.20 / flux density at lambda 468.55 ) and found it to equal -0.12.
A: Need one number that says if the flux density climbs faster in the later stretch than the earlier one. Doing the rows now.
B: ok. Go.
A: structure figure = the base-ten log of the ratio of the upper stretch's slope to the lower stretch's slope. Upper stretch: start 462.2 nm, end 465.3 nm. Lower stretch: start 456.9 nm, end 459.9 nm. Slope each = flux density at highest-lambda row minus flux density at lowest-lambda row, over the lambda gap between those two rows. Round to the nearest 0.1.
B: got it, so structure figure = -1.5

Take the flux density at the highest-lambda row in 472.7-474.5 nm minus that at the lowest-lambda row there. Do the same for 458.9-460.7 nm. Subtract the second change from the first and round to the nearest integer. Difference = -2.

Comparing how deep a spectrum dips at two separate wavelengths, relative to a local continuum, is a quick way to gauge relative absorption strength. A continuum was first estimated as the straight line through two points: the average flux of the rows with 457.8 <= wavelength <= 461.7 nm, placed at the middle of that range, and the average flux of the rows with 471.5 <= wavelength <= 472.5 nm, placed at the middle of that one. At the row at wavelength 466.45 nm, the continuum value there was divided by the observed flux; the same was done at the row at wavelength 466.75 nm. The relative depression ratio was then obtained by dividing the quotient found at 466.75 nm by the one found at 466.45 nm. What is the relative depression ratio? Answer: 1.5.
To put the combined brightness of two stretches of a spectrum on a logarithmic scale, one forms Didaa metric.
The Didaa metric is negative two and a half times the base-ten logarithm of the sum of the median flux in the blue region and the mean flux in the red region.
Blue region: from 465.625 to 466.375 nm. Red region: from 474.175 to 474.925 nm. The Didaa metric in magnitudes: -3.60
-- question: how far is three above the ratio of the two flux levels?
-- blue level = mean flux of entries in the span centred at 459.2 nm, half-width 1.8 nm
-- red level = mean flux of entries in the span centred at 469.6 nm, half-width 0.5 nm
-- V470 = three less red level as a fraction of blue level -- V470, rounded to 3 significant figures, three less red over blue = 1.98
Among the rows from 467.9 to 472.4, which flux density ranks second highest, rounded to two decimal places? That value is 14.37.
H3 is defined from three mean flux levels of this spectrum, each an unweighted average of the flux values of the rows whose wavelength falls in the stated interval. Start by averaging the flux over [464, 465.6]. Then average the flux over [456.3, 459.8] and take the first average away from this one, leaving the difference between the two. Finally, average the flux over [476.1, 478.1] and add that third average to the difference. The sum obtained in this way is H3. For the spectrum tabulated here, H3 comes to 11.2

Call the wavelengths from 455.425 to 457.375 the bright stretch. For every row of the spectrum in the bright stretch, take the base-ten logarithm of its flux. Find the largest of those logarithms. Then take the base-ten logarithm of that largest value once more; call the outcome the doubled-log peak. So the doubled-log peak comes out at 0.092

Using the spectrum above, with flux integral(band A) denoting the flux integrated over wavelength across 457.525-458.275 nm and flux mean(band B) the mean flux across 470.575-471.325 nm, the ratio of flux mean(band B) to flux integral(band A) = 1.15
